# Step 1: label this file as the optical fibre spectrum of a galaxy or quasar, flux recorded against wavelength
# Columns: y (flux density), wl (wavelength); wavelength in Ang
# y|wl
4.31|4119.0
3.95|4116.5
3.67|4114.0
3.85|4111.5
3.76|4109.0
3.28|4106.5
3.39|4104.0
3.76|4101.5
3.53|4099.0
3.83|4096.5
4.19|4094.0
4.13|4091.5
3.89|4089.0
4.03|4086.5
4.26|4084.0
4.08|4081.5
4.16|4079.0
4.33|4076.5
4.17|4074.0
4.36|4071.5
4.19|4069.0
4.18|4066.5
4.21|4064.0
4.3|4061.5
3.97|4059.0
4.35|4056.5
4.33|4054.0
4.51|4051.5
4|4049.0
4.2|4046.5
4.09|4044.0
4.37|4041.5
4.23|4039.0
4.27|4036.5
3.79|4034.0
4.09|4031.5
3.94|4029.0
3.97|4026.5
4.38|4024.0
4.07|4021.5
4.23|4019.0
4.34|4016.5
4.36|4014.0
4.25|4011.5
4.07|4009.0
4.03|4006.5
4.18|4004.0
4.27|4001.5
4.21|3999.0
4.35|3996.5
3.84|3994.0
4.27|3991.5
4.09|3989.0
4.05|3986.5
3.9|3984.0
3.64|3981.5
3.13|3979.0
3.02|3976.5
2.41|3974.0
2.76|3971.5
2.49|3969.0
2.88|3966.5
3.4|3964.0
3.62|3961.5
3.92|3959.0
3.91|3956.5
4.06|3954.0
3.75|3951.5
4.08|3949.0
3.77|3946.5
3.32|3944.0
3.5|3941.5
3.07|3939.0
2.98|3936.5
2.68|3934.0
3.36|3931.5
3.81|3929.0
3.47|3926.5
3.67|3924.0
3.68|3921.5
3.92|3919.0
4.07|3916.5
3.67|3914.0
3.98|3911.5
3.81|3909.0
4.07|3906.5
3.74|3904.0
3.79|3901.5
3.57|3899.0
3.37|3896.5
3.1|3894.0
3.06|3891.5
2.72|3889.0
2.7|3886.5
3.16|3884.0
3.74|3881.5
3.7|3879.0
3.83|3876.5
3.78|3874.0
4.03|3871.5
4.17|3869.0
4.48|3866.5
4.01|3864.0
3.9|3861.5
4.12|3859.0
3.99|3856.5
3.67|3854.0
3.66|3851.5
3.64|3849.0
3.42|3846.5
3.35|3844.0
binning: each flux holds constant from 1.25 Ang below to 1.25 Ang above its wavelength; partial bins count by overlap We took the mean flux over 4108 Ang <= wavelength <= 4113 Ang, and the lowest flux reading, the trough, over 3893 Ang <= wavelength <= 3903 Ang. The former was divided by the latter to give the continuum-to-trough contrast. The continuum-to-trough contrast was 1.2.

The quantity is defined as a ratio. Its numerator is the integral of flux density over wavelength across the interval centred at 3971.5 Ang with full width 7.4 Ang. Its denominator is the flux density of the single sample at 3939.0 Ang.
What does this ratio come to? 6.2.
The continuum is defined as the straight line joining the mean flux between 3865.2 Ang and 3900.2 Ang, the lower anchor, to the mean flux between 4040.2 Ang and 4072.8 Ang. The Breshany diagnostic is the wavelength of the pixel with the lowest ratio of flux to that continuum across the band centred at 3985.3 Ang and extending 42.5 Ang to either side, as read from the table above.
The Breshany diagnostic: 3974.0 Ang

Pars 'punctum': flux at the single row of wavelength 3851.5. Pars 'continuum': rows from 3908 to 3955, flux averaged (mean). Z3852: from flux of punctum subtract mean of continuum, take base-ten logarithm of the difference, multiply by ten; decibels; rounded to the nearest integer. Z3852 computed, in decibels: -13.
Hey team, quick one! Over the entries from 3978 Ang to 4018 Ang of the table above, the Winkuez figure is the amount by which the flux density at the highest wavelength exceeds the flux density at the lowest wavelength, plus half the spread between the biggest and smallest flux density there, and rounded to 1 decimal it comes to 1.8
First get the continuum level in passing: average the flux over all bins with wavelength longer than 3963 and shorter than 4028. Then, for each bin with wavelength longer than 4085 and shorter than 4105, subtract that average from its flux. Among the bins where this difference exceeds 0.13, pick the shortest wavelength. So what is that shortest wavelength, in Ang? 4086.5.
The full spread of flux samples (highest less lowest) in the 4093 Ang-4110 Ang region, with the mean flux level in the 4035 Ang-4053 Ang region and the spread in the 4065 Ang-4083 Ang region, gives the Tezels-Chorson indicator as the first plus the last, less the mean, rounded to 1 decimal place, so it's -3.0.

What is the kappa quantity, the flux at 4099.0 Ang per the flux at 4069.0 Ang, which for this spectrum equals 0.84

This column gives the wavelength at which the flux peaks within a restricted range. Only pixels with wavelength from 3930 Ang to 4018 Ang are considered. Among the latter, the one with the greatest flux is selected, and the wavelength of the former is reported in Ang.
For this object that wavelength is 4014.0 Ang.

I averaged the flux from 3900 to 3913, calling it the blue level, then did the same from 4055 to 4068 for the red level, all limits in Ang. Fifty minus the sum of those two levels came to 41.9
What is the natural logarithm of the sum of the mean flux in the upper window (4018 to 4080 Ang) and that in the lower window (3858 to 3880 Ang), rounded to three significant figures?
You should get 2.10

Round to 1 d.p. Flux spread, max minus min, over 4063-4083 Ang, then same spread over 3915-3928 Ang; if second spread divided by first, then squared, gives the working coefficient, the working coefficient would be 4.6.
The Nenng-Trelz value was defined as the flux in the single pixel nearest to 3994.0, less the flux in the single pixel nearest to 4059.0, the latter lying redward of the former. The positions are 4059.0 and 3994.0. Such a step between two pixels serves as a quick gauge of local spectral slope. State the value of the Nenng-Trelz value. -0.1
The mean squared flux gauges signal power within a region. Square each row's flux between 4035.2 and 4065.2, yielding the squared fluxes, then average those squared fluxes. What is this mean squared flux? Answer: 18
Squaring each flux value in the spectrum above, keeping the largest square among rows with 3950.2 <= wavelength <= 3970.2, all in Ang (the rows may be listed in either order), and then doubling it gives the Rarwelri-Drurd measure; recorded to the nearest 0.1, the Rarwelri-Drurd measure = 33.0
